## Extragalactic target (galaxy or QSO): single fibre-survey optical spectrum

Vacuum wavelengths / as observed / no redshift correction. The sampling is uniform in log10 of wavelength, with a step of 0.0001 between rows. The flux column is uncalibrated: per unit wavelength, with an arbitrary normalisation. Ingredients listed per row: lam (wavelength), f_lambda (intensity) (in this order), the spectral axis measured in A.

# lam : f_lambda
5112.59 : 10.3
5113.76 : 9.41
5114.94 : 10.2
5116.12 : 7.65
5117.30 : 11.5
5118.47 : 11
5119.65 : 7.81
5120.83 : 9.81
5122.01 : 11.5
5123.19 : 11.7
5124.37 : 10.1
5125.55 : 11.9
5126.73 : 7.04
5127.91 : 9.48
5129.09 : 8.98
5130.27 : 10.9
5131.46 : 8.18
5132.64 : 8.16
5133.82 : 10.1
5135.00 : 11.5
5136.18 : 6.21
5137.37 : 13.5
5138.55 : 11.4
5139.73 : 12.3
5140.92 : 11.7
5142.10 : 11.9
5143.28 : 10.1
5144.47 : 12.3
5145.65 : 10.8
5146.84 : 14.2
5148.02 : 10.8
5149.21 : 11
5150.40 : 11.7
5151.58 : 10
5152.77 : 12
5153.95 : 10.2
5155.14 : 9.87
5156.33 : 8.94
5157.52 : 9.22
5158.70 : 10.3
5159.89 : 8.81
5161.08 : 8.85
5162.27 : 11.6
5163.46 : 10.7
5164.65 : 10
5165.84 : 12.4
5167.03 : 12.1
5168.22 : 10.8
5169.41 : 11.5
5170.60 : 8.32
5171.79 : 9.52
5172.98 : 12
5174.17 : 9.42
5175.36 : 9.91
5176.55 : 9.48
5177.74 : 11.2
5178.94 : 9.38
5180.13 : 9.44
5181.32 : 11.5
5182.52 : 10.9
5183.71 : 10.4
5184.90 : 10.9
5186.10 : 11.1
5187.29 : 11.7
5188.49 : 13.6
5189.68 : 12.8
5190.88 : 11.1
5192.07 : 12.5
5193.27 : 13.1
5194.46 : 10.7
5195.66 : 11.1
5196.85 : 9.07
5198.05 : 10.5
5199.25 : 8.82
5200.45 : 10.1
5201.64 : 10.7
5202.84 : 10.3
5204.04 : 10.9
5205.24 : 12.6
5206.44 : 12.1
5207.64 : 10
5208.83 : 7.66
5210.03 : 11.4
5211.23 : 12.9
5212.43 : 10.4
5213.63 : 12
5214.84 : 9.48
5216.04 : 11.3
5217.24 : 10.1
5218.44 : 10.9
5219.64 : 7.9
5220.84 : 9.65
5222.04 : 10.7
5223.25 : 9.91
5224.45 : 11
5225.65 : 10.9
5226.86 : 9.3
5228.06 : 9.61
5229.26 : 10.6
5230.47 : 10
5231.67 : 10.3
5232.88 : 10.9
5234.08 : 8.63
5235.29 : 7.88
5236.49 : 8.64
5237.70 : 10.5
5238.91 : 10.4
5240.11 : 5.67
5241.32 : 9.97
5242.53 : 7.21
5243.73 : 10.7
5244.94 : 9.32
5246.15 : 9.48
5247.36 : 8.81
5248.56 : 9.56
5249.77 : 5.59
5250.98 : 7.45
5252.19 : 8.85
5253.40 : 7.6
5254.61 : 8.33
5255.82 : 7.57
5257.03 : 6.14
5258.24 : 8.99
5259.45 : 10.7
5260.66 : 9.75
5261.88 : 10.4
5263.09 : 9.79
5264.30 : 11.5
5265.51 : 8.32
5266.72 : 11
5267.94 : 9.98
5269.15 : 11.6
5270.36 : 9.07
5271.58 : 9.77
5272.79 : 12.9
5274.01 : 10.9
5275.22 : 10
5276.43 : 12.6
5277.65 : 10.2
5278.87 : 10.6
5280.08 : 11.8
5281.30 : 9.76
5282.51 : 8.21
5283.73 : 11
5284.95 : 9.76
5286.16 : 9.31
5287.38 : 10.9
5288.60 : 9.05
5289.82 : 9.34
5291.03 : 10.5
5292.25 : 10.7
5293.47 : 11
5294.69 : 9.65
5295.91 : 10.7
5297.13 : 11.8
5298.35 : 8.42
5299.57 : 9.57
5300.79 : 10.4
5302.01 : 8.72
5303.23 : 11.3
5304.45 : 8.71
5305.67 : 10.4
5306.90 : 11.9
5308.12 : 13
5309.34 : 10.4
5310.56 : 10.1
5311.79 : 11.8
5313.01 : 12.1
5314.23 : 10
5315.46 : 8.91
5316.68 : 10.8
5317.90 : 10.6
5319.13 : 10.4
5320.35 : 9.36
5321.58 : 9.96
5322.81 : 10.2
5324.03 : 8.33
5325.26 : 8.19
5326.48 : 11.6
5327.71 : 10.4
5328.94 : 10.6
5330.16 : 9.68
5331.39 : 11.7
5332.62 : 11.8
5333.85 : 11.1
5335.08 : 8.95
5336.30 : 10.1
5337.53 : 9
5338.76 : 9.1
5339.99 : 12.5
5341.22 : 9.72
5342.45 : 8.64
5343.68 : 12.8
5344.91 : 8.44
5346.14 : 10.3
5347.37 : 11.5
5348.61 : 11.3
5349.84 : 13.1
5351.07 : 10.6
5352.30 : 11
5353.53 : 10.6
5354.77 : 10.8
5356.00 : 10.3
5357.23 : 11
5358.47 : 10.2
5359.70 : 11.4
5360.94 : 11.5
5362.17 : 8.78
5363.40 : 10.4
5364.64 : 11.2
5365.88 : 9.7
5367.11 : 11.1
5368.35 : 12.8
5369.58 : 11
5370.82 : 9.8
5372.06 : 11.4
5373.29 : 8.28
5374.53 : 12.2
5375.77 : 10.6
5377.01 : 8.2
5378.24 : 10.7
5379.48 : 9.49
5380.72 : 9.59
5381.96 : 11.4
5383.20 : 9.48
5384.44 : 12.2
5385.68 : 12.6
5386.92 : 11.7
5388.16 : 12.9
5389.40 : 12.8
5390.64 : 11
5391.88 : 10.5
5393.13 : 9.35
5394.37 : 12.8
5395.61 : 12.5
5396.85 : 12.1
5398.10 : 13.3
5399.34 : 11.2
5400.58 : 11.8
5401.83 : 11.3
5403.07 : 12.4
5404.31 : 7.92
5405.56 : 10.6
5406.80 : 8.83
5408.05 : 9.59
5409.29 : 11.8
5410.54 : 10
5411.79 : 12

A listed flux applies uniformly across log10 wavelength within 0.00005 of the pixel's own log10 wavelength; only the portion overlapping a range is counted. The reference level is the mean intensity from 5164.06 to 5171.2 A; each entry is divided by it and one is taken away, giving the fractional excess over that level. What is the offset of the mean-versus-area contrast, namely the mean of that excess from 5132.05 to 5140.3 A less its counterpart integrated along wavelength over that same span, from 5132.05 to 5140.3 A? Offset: 0.27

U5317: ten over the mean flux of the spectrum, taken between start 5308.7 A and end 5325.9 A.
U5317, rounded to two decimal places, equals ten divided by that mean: 0.99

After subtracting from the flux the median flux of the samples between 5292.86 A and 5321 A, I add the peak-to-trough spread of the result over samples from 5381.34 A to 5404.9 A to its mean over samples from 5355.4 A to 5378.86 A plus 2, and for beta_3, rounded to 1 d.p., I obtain 7.5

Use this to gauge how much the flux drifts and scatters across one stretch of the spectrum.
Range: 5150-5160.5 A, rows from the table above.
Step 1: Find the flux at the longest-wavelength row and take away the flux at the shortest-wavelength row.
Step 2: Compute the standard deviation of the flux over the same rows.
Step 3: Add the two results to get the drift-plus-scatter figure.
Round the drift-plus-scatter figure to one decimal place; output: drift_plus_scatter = -1.8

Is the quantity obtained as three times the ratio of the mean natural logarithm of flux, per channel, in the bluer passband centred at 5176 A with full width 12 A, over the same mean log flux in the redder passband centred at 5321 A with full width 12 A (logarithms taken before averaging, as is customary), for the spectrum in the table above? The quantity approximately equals 3.02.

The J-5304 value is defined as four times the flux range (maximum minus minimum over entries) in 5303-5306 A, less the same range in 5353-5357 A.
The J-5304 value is 9.9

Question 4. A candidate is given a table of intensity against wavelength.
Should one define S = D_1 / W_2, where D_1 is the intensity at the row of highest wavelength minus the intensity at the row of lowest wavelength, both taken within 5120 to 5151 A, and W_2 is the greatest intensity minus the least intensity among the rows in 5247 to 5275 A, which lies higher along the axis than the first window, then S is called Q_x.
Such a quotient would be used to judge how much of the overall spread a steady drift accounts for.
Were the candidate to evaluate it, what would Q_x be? 0.3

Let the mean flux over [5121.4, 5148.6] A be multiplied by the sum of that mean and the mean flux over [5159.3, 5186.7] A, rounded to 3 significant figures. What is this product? 224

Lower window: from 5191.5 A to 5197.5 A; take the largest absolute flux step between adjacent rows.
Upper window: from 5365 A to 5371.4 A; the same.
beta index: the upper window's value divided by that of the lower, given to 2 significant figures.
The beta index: 0.75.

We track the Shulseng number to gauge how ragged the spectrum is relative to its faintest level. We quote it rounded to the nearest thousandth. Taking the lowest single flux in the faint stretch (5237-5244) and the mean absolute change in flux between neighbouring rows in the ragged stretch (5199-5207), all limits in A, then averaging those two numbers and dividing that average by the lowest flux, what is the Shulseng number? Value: 0.575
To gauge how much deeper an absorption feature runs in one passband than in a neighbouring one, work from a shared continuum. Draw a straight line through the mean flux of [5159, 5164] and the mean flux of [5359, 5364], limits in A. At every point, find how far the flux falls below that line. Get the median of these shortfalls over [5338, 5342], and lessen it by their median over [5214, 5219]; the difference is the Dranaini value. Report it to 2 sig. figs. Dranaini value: 1.1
